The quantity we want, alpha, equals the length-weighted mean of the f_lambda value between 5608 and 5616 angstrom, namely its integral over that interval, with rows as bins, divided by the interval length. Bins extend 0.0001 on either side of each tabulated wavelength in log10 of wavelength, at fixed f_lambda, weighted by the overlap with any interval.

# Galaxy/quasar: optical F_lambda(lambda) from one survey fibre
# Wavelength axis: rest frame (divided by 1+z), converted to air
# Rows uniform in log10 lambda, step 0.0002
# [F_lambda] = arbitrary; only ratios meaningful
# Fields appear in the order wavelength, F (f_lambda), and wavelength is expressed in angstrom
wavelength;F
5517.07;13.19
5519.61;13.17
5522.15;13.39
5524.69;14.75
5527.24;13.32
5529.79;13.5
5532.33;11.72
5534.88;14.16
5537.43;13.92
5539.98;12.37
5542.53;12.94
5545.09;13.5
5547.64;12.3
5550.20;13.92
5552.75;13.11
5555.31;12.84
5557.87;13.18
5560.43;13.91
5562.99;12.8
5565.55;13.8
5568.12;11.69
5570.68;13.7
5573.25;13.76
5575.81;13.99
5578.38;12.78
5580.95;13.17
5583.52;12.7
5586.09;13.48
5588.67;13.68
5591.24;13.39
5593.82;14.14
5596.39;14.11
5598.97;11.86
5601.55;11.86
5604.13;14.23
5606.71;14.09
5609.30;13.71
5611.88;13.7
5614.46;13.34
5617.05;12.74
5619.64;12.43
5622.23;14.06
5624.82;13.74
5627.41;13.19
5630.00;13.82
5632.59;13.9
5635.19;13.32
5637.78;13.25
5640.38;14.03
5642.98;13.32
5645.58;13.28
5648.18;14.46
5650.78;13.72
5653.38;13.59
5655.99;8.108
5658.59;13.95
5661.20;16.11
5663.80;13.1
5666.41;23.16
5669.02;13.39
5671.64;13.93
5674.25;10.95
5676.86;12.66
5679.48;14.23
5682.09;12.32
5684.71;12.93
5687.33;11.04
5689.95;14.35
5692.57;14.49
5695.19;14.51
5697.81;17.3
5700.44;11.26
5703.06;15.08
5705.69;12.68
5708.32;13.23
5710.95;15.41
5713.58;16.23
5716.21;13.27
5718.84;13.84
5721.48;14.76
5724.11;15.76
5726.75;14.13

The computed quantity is 13.6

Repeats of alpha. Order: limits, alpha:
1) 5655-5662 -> 12.7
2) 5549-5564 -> 13.3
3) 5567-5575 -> 13.1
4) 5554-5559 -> 13.0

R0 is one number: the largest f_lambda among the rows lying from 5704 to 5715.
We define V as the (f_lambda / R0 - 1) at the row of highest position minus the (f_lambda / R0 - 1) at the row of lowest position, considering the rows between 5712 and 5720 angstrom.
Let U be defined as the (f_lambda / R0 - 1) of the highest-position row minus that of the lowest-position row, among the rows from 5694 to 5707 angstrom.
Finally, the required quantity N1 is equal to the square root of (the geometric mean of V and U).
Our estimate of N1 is 0.36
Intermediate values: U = -0.11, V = -0.15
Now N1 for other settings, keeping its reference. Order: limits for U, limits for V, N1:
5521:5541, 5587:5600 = 0.29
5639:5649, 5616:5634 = 0.21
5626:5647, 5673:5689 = 0.07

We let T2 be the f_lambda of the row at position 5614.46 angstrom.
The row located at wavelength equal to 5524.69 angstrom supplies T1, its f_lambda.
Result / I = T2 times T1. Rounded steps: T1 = 14.75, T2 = 13.34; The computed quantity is 197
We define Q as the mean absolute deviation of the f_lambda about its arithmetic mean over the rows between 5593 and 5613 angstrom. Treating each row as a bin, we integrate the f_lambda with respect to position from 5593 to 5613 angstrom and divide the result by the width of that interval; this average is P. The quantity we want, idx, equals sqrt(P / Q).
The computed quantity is 4.1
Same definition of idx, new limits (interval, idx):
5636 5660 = 3.4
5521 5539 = 4.6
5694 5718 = 3.1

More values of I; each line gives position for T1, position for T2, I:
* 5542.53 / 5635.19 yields 172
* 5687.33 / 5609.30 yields 151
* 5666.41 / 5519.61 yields 305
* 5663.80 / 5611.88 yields 179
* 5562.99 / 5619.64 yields 159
